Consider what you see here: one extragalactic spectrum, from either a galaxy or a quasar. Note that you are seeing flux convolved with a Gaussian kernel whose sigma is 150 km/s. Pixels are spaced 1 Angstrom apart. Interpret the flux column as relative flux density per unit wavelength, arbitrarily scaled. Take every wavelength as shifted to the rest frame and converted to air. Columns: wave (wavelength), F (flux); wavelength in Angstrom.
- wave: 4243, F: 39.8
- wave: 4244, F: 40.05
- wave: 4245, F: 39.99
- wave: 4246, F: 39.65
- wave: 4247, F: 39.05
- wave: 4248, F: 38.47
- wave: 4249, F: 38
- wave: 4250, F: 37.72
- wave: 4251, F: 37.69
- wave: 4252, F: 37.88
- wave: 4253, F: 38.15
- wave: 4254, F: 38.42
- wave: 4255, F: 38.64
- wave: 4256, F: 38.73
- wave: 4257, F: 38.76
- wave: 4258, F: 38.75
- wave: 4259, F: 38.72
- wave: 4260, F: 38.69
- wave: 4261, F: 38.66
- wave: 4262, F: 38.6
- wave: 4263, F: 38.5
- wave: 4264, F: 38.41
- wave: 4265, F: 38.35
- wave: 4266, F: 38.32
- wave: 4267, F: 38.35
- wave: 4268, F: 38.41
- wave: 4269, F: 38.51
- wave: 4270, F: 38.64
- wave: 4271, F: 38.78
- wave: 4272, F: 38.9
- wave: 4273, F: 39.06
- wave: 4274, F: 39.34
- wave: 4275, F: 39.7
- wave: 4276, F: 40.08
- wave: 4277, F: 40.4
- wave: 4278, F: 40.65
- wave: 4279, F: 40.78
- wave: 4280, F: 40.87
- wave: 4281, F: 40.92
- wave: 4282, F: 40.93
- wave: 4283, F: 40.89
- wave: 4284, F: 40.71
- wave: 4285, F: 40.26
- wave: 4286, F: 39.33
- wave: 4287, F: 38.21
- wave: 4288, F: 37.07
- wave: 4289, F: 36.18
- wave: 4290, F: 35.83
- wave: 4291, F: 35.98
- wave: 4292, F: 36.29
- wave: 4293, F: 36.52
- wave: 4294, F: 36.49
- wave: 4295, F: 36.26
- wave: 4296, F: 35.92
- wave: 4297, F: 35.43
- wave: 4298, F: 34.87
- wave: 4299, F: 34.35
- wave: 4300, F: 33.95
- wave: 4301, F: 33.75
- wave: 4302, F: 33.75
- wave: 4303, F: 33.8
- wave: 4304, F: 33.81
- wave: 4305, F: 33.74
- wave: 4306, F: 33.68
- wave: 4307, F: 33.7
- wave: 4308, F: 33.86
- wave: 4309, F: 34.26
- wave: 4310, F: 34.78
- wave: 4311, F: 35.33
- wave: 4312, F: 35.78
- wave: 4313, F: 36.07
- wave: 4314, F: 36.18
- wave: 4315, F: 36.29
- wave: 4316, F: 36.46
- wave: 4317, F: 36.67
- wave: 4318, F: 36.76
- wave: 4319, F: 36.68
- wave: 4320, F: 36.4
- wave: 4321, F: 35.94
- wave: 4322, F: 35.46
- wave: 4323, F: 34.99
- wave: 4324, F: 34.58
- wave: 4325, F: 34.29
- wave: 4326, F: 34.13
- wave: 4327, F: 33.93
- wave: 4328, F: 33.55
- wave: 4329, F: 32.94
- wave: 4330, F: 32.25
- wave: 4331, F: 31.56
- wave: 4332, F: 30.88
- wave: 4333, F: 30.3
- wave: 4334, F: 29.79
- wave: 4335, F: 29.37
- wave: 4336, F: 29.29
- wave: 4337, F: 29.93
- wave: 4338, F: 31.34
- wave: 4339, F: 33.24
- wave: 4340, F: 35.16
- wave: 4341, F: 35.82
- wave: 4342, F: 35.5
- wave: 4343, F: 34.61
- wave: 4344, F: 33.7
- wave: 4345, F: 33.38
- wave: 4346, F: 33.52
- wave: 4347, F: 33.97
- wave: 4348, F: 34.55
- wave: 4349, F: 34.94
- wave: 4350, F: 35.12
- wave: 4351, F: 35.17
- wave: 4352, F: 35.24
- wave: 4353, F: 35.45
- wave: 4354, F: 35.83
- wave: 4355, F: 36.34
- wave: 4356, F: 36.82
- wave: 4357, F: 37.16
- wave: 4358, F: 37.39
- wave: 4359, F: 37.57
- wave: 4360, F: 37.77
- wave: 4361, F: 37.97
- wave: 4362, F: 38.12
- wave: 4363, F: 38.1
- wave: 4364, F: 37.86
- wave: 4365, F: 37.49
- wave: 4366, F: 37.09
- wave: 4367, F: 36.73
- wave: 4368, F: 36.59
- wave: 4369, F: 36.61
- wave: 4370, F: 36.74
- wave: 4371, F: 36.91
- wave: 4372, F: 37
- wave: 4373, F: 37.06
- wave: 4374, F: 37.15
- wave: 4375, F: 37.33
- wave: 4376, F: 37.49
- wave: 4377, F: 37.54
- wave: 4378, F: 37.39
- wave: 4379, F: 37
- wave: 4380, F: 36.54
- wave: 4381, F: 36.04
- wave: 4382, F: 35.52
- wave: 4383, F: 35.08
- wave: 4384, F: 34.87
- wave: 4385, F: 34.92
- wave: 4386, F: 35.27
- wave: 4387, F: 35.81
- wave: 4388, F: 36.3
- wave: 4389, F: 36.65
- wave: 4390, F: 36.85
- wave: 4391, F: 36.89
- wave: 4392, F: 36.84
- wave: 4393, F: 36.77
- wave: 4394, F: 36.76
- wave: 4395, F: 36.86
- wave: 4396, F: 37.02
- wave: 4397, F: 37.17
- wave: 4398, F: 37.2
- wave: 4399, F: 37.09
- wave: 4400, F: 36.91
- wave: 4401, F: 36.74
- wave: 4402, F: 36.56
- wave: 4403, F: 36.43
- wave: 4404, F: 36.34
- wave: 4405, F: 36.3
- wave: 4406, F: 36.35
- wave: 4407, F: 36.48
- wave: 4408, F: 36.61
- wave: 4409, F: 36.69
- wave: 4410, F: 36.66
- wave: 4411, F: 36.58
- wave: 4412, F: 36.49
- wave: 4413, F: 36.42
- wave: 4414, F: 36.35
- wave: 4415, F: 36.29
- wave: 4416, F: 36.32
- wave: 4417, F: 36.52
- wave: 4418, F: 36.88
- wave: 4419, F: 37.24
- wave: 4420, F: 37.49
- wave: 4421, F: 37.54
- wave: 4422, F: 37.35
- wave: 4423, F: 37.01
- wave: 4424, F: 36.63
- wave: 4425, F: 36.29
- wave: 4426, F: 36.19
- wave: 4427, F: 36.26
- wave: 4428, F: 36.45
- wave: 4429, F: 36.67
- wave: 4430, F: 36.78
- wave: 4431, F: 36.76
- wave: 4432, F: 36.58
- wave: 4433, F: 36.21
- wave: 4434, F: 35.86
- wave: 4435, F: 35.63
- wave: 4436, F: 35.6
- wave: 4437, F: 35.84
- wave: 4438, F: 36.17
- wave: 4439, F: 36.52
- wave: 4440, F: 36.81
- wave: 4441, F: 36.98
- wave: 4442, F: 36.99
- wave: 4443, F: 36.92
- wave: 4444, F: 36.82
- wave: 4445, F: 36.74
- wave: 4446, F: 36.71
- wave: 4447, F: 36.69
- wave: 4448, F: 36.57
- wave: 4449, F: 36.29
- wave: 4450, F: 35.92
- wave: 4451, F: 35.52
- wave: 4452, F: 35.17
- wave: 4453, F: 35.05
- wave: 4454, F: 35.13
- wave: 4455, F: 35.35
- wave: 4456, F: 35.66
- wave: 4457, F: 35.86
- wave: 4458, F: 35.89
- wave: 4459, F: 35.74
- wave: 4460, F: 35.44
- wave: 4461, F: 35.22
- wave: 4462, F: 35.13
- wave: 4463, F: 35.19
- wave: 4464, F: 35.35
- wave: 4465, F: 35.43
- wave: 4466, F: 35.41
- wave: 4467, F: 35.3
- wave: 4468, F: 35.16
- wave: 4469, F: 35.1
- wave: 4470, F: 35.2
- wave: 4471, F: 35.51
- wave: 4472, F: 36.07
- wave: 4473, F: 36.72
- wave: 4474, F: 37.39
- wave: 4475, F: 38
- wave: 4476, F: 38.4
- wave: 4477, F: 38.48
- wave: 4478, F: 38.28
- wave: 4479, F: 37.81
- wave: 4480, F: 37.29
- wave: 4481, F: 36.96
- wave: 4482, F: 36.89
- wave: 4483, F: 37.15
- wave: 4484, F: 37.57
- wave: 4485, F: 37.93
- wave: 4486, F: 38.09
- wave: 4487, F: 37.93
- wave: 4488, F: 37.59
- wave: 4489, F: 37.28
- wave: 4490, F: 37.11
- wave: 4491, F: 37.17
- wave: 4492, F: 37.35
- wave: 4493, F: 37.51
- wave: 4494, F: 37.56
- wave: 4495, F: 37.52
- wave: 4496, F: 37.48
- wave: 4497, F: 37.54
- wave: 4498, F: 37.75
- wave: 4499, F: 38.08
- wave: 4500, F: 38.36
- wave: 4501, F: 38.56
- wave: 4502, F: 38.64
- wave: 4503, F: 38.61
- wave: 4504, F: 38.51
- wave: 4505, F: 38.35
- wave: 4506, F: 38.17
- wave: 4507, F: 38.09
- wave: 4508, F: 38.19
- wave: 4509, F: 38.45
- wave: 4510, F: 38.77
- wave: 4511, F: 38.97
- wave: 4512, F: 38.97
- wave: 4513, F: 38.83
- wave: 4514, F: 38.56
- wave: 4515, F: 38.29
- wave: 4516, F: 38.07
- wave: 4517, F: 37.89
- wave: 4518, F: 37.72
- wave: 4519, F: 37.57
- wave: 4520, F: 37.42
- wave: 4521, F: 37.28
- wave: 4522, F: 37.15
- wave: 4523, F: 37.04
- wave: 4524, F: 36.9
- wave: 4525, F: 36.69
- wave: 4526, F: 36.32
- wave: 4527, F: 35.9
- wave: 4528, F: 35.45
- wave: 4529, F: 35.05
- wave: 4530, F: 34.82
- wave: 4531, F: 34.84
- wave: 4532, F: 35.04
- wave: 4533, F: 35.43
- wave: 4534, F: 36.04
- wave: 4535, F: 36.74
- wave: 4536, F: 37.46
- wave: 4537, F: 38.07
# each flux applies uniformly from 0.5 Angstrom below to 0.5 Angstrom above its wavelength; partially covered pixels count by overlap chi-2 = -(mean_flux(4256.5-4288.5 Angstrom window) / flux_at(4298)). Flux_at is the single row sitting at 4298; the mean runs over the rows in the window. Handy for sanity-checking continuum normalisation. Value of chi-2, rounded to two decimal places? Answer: -1.13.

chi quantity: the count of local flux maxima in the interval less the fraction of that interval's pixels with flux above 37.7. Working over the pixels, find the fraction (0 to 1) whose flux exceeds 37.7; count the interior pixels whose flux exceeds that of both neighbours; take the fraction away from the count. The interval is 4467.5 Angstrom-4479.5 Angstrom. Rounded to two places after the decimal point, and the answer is 0.58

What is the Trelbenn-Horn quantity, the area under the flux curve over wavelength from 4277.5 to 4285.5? 326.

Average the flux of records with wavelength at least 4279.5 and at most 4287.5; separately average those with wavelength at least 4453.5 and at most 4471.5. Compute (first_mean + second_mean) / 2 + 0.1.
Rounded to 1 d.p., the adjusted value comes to 37.9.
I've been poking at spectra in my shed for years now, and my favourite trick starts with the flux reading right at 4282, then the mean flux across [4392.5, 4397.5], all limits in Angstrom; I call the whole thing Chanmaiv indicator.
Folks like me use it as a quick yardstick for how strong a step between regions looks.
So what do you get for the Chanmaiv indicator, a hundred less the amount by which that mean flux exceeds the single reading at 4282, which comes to 104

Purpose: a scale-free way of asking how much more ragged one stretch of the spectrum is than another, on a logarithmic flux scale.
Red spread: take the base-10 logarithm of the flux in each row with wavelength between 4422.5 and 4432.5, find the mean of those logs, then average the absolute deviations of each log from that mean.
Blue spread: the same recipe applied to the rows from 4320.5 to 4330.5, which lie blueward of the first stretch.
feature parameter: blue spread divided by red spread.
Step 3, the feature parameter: 4.3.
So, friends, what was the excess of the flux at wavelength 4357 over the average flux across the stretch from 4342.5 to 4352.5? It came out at 2.7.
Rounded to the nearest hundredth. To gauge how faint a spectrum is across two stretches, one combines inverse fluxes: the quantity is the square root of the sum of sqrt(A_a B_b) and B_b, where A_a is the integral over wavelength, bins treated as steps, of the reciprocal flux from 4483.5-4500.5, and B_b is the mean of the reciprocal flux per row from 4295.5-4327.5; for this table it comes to 0.38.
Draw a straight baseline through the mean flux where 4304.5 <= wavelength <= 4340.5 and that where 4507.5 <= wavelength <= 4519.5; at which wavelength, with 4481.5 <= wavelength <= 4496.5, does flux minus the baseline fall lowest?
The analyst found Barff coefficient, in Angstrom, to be 4482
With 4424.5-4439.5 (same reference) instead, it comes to 4436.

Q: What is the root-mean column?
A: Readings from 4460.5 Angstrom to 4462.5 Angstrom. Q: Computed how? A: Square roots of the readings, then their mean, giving 5.93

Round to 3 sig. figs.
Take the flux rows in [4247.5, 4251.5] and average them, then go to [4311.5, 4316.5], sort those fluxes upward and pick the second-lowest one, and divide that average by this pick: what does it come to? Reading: 1.05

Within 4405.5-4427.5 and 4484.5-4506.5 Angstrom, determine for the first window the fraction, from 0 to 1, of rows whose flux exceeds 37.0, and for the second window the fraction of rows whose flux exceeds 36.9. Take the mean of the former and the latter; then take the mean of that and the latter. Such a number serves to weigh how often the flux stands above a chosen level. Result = 0.8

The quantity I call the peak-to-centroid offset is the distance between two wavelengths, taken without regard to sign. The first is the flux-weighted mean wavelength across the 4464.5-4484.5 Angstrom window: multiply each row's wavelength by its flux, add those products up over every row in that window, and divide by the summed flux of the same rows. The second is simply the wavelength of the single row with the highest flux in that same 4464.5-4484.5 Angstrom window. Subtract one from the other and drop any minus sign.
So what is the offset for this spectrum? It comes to 2.4 Angstrom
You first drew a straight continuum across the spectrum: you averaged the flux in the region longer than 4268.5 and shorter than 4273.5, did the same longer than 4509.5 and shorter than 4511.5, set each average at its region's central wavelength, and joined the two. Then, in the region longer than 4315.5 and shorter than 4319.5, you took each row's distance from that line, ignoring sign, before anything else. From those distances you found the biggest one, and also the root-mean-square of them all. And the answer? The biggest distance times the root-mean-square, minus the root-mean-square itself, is 2.9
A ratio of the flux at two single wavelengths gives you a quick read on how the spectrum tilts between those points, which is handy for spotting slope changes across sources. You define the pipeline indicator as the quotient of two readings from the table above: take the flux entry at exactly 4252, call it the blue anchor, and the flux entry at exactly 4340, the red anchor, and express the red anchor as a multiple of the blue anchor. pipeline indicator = 0.93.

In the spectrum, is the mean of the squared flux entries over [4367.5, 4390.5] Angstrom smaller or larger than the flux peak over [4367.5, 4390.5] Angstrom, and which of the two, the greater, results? 1330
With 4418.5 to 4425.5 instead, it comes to 1375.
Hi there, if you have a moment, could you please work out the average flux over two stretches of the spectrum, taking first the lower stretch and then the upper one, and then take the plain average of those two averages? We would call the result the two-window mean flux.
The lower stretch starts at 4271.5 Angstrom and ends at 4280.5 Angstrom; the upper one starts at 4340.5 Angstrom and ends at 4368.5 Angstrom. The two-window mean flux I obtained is 38.0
